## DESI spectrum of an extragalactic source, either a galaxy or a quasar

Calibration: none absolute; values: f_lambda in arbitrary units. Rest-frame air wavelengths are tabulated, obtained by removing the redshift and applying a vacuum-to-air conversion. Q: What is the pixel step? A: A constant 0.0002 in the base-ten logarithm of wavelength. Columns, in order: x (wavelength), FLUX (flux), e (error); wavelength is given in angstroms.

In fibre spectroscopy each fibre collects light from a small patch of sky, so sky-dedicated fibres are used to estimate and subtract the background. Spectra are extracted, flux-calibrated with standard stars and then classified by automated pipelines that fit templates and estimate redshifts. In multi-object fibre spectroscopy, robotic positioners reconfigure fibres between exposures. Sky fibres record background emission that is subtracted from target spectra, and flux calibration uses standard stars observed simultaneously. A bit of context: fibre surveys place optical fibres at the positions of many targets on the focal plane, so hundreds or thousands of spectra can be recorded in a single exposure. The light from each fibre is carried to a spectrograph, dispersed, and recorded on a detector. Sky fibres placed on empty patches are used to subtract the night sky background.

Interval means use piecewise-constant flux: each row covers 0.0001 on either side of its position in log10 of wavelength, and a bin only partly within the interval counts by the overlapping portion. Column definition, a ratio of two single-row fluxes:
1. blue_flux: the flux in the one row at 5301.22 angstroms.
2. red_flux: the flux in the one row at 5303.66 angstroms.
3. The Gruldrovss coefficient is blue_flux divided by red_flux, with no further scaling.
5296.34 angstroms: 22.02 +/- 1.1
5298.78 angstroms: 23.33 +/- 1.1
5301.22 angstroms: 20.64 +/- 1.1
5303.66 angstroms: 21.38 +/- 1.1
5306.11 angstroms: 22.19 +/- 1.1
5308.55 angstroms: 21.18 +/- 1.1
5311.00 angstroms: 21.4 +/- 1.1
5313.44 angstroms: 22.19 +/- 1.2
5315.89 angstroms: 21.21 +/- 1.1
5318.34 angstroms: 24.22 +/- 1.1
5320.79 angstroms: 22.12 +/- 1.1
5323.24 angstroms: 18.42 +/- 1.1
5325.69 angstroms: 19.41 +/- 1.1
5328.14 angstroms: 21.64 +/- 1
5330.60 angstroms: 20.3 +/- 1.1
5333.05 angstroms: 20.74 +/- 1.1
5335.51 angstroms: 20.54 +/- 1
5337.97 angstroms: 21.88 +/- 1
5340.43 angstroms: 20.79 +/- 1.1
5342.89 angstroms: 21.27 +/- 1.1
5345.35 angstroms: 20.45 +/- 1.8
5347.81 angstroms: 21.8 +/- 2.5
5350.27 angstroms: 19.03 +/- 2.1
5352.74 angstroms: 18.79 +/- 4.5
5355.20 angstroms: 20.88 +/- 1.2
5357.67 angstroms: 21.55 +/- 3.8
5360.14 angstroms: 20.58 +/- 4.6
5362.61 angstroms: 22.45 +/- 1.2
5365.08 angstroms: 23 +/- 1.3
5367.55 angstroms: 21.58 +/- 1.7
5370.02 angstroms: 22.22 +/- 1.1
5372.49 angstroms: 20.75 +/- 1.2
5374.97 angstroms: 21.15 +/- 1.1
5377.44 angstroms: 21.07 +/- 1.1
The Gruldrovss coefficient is 0.97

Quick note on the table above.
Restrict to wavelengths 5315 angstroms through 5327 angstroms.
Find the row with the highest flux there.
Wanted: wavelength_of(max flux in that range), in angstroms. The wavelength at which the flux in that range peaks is 5318.34 angstroms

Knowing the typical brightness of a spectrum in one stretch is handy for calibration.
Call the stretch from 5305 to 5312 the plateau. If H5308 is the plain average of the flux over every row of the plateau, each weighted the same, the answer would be 21.6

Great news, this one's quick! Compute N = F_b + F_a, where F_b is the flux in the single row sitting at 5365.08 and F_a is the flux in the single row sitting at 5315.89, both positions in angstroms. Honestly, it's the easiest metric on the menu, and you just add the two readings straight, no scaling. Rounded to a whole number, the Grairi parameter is 44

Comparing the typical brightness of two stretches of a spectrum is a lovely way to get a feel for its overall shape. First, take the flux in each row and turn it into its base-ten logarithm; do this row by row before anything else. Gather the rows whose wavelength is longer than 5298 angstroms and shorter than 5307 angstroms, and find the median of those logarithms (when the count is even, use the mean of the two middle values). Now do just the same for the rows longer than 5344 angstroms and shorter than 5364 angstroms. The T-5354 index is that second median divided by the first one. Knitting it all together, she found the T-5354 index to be 0.984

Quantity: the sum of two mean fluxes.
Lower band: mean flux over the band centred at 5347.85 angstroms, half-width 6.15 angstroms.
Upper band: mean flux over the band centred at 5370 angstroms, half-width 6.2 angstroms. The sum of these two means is 42.0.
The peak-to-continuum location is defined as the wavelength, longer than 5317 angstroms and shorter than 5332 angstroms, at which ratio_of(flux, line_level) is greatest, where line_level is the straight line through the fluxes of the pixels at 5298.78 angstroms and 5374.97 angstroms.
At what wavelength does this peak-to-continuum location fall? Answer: 5318.34 angstroms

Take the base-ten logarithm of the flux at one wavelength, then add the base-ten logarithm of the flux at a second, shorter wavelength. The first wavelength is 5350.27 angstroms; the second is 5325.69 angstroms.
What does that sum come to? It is 2.57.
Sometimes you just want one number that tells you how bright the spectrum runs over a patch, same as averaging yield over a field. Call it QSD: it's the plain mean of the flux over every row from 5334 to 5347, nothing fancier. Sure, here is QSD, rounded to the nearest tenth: 21.0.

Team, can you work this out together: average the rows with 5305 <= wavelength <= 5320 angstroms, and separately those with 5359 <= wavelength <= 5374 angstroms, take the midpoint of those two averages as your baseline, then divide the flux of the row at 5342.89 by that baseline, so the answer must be 0.971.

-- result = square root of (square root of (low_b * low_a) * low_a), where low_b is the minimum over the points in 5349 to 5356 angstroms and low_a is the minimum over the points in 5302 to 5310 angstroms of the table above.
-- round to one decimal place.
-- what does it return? 20.6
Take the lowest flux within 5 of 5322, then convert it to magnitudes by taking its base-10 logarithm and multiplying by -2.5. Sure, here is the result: -3.16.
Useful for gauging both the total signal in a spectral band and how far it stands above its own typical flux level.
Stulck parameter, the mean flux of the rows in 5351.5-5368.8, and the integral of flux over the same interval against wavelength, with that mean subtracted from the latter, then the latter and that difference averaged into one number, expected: 357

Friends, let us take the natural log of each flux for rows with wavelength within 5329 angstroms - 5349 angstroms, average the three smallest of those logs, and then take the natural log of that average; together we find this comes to 1.10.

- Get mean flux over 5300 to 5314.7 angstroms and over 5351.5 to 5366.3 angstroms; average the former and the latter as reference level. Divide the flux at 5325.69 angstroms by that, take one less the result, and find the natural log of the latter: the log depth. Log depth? -2.4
